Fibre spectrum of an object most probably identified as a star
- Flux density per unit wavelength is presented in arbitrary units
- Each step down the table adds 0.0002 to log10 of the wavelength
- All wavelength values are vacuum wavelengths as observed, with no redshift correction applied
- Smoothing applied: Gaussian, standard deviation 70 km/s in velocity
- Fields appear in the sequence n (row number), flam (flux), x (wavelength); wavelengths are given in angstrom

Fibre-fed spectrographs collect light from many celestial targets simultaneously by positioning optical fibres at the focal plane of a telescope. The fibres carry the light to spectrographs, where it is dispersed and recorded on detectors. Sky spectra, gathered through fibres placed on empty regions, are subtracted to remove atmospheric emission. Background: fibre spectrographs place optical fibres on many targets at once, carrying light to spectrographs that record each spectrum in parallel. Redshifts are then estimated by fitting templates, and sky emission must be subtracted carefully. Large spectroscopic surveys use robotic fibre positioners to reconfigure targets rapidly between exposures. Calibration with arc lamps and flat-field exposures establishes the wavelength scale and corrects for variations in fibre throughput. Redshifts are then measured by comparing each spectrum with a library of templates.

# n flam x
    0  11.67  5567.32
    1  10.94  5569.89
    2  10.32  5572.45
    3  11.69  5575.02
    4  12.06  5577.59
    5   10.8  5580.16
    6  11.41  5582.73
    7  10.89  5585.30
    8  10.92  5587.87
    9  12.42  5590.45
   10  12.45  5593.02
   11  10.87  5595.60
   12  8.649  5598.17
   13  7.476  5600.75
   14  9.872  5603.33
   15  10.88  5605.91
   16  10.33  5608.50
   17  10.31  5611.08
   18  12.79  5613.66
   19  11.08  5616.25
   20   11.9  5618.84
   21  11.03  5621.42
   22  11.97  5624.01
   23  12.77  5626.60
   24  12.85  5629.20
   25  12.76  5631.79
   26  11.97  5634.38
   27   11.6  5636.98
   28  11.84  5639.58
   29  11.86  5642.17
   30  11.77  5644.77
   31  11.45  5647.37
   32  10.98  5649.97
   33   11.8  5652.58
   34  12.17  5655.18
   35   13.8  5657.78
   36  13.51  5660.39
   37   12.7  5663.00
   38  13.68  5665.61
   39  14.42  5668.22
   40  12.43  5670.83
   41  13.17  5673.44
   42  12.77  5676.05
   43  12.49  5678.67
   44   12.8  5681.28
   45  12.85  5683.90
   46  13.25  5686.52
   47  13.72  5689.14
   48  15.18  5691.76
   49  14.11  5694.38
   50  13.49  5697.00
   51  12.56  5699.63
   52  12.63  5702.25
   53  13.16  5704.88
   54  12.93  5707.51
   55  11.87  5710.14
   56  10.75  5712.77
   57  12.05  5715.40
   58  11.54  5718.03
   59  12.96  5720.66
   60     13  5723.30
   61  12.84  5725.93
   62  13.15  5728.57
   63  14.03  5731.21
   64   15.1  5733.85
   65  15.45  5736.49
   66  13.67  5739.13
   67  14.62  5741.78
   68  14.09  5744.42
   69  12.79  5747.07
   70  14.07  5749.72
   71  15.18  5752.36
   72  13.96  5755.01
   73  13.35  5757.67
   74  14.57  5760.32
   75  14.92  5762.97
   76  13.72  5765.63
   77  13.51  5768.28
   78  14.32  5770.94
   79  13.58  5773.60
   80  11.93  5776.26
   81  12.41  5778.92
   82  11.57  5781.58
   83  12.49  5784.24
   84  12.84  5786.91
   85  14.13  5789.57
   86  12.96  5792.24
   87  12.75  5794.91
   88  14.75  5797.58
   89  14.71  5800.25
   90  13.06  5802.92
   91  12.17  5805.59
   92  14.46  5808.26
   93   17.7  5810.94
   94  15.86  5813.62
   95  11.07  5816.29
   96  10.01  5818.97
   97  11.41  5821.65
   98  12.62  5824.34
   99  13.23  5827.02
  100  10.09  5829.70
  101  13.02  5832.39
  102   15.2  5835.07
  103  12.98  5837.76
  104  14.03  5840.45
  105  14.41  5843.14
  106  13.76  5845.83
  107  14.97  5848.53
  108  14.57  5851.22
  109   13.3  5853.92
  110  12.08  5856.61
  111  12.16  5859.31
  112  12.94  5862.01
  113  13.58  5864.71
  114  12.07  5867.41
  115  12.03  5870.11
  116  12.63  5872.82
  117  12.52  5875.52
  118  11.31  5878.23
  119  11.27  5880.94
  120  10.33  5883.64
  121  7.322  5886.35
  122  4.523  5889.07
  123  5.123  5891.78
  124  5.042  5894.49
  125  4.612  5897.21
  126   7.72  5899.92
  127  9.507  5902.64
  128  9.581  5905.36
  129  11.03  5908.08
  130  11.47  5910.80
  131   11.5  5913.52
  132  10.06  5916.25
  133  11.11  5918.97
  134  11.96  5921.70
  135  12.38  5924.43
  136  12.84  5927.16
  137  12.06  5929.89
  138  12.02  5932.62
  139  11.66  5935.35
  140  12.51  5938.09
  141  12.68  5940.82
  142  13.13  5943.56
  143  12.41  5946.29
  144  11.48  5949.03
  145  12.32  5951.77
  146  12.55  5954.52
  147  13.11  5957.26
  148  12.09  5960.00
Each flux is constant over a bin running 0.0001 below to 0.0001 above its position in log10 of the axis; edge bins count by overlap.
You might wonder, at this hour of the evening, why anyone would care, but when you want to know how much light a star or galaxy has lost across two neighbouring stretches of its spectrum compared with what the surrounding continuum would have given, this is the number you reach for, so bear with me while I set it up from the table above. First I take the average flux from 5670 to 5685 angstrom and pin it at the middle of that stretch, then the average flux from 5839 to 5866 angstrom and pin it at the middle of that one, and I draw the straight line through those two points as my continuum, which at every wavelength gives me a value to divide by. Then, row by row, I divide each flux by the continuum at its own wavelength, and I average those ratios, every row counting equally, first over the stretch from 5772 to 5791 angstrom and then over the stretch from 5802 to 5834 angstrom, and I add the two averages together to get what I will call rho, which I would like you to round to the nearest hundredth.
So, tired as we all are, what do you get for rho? 1.92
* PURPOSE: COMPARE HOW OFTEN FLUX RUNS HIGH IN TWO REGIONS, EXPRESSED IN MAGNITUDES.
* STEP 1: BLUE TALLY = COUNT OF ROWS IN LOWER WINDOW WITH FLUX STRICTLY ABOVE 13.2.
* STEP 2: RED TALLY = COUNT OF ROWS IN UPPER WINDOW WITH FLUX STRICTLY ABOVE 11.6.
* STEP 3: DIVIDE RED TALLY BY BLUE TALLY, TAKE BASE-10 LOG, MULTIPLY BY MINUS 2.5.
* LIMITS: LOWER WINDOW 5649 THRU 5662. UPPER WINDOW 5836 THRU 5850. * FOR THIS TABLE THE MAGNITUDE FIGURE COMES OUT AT -1.0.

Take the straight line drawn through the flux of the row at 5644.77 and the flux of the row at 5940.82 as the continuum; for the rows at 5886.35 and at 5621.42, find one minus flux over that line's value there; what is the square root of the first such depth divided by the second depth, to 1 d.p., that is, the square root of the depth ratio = 2.7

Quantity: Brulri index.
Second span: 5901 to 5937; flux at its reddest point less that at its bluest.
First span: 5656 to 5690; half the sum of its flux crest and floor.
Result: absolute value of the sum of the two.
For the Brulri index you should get 15.6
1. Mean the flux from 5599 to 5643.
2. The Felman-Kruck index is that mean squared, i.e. 129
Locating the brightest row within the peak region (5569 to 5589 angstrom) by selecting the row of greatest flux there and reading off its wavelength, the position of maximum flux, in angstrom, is 5577.59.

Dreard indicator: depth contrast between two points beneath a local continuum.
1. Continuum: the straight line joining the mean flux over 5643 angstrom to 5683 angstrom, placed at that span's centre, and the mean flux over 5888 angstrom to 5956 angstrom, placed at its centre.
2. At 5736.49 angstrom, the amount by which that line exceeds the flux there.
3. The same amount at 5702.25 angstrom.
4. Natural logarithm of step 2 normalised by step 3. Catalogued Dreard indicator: 2.4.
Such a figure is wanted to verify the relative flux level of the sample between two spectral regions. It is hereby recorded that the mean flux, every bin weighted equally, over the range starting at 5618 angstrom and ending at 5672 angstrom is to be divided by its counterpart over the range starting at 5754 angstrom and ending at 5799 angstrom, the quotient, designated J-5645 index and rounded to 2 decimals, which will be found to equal 0.92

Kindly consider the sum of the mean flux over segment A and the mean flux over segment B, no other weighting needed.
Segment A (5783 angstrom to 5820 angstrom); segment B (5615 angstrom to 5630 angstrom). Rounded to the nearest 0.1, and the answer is 25.4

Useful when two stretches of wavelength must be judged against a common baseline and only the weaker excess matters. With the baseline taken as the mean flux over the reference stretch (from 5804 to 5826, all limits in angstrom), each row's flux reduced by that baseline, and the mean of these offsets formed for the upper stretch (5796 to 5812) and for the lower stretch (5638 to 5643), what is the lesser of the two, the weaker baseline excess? -1.3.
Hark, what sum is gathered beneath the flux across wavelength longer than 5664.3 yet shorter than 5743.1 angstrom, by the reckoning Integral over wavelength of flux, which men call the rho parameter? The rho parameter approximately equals 1042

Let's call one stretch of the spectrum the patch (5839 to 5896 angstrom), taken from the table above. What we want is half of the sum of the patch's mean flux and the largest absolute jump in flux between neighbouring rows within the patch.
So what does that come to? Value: 7.2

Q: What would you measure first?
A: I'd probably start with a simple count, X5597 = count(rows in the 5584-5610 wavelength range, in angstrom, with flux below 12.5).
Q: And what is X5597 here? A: 10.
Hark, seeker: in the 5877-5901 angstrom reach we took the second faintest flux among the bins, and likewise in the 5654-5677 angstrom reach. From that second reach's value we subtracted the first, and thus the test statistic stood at 8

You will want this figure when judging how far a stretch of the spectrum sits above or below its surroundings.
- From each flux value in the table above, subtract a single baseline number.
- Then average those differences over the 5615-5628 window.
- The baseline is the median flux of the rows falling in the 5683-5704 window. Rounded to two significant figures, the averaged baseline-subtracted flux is -1.6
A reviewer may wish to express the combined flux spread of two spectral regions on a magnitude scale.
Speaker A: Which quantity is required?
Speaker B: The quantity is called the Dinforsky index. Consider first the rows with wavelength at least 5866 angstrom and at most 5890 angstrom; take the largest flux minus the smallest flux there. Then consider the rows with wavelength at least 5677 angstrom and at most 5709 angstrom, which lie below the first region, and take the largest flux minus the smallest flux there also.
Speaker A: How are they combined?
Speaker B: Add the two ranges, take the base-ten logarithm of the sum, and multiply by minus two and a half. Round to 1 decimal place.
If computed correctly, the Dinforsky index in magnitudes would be -2.6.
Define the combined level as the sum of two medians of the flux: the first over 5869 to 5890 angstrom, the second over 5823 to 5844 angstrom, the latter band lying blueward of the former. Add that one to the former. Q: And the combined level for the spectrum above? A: 24.4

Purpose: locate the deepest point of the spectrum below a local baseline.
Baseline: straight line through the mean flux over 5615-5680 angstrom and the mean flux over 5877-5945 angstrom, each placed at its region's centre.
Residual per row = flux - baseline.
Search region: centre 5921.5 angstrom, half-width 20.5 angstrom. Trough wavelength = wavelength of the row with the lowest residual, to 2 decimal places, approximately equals 5902.64 angstrom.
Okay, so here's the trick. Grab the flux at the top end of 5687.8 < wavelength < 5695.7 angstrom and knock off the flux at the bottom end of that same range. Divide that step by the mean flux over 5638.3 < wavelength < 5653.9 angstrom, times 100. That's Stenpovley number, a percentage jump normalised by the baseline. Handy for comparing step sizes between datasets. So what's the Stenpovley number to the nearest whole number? 3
